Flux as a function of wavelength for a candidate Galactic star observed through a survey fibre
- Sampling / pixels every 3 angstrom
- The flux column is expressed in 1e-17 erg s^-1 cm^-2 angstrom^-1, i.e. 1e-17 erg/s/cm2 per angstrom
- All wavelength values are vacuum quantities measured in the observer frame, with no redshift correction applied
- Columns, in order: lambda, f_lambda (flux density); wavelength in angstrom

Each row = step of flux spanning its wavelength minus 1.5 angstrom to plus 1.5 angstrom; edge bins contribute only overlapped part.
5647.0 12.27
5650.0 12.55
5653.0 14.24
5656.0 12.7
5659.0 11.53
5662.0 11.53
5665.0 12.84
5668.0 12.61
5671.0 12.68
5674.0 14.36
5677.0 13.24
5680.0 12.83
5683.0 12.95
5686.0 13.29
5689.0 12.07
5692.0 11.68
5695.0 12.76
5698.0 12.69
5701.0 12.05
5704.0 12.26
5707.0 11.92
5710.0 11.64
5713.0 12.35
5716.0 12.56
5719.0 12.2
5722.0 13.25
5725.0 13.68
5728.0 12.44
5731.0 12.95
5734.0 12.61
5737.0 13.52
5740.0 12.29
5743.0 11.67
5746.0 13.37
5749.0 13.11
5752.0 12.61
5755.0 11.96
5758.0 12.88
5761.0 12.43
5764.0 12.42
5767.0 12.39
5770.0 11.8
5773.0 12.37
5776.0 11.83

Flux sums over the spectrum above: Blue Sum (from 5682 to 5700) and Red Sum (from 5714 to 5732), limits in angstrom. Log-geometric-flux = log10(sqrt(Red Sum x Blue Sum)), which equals 1.88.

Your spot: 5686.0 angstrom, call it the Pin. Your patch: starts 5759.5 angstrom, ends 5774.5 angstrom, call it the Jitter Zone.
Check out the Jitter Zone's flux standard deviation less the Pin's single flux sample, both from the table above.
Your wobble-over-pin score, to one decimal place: -13.0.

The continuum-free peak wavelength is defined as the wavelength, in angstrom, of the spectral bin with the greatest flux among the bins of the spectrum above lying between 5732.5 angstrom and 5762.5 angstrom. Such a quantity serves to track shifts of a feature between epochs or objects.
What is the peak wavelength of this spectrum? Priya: 5737.0 angstrom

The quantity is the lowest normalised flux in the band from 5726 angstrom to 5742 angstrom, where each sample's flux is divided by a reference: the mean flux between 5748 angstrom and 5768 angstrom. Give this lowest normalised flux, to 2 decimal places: 0.98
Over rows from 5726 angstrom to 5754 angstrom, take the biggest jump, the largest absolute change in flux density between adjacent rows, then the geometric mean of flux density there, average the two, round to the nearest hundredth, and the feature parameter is 7.21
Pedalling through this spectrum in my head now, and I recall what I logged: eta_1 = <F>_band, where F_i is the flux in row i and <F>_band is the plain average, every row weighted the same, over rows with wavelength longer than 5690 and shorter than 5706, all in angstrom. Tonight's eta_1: 12.3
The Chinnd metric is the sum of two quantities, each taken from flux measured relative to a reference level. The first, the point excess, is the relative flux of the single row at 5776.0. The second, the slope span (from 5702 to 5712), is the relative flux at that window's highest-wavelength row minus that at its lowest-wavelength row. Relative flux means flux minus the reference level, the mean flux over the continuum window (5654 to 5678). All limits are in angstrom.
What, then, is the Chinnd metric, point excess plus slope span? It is -1.5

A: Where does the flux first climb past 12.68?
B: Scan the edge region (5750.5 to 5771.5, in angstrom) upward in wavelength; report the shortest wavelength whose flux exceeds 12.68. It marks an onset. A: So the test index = 5758.0 angstrom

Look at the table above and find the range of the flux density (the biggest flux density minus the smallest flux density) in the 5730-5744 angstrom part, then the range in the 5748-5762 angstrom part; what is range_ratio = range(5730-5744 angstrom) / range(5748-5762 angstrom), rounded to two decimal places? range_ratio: 1.61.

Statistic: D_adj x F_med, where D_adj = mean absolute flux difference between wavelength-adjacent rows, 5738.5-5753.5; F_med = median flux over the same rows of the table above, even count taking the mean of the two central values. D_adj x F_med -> 10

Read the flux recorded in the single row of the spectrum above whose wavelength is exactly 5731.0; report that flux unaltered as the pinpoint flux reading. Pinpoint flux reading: 12.95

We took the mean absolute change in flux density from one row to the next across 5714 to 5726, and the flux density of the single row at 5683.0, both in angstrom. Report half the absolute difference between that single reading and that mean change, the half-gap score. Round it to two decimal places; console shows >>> 6.17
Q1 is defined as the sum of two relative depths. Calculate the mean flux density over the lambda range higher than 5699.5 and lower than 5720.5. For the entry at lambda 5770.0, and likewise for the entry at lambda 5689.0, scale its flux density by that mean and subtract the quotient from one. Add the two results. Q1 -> 0.03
